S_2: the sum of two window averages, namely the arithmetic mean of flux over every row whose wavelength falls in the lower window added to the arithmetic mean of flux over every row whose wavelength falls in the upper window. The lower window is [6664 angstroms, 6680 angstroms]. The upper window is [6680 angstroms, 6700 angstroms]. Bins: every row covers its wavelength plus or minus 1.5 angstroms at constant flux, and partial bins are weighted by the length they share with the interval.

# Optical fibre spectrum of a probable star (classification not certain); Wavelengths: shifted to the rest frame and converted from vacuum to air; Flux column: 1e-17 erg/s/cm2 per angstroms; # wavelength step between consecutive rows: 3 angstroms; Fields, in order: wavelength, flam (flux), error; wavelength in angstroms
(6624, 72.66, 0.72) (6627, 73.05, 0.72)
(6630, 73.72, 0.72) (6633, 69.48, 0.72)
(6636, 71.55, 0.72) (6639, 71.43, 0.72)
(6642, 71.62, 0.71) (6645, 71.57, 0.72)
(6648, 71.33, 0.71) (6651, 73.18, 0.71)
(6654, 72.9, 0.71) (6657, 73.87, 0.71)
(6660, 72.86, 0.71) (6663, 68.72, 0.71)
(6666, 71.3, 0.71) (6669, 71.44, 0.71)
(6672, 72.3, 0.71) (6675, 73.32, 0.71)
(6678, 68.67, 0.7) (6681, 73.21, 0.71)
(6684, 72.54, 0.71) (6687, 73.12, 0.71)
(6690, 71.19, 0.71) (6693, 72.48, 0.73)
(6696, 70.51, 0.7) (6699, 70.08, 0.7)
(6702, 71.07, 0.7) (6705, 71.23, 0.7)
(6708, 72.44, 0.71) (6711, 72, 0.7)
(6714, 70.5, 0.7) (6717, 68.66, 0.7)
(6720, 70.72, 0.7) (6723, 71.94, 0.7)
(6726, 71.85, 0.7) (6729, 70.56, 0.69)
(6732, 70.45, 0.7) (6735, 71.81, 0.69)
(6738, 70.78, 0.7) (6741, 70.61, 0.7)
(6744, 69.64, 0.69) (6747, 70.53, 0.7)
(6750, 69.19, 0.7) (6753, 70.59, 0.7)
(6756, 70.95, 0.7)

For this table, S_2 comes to 143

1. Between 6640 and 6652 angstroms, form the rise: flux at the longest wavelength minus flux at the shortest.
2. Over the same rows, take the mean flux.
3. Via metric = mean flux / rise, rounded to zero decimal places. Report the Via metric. 46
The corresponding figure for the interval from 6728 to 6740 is 322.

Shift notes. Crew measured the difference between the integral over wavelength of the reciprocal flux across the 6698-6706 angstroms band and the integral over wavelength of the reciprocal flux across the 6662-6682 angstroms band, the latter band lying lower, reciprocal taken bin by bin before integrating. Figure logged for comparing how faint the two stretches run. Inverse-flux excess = -0.17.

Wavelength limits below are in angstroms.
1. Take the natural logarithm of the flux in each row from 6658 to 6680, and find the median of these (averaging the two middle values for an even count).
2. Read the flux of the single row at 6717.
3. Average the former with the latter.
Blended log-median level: 36.5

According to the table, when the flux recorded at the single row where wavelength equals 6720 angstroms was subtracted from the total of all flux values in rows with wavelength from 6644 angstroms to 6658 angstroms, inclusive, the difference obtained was 292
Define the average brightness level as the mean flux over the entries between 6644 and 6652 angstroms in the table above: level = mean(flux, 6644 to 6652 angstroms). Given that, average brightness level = 72.0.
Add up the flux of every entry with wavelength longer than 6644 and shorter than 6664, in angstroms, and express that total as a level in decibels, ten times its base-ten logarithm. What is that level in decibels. 27.0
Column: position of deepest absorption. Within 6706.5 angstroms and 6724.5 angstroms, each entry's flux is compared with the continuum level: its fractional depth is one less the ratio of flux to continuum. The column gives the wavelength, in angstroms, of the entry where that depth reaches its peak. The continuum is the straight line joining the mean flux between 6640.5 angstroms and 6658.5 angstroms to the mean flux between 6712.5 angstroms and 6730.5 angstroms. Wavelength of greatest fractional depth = 6717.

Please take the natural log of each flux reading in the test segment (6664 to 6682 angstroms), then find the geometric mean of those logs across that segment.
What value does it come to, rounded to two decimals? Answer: 4.27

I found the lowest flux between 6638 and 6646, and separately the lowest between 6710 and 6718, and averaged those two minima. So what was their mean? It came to 70.0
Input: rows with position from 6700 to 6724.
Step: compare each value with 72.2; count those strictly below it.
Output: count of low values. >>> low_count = 7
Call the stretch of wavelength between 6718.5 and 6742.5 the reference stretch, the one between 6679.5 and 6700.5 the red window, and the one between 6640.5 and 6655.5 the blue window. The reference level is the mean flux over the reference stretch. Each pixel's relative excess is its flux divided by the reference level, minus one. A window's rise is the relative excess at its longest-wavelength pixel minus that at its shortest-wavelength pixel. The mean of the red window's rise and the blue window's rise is -0.013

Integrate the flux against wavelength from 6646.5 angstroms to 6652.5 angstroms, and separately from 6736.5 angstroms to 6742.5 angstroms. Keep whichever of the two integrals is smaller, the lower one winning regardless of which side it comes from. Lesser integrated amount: 424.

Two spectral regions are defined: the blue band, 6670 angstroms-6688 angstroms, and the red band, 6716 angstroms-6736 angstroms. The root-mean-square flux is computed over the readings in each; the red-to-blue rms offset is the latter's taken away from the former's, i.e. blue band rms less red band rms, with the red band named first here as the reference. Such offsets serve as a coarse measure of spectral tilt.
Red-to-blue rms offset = 1.3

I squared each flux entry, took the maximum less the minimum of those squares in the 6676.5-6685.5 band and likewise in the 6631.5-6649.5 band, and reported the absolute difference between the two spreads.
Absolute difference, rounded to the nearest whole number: 342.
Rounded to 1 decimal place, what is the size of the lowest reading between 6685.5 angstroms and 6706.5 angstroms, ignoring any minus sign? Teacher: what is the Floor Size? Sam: 70.1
